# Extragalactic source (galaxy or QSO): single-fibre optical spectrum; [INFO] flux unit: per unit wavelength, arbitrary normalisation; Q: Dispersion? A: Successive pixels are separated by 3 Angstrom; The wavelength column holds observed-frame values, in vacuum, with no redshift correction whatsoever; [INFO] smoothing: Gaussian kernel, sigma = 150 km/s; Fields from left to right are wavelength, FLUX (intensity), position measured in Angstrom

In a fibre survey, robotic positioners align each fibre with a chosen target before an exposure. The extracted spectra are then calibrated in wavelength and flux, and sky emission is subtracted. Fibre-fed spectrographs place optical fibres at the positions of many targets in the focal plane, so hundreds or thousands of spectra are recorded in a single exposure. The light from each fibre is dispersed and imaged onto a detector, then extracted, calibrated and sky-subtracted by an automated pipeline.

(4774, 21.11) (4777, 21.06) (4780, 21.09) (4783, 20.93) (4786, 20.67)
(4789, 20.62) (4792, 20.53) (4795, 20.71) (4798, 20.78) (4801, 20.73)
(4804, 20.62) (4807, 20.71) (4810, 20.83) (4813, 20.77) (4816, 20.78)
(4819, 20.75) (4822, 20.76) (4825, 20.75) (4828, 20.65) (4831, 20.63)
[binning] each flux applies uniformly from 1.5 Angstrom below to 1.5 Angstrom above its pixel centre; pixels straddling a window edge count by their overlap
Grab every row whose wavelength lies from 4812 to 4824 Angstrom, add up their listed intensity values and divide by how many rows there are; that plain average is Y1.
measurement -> 20.8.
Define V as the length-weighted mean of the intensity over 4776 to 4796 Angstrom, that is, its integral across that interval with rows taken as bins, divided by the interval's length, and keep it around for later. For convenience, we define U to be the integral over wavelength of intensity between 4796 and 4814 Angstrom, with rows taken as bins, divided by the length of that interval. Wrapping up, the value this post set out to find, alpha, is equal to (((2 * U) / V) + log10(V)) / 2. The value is 1.66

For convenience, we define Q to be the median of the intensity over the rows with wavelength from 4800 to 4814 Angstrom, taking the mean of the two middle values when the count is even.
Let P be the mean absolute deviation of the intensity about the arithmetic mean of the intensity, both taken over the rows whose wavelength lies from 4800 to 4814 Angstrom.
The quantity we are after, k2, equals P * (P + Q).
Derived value 1.13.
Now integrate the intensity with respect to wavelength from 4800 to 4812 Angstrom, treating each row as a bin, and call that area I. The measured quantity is 249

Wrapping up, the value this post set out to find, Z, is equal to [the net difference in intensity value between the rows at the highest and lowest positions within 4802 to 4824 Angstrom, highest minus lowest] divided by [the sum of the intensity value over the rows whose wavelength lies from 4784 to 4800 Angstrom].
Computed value 0.0014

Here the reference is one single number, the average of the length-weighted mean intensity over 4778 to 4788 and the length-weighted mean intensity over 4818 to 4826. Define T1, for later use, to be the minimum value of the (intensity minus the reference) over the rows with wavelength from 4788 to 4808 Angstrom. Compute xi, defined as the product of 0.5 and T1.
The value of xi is -0.15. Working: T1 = -0.29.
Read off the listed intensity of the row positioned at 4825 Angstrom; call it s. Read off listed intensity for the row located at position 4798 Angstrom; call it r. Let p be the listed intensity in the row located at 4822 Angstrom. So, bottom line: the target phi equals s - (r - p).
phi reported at 20.7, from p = 20.76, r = 20.78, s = 20.75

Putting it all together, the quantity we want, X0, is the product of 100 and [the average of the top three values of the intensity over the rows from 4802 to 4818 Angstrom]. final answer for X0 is 2079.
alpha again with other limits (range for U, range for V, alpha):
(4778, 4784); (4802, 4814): 1.67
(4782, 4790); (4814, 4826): 1.66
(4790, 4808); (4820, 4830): 1.66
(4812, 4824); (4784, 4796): 1.66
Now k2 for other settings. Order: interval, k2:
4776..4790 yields 3.87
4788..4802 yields 1.65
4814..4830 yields 0.73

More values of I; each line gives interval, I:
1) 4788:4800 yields 248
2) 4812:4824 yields 249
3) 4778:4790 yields 250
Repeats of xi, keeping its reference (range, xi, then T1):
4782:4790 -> -0.10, -0.20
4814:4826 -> -0.04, -0.07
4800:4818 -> -0.10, -0.20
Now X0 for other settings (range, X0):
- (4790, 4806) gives 2074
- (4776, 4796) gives 2103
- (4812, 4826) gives 2077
